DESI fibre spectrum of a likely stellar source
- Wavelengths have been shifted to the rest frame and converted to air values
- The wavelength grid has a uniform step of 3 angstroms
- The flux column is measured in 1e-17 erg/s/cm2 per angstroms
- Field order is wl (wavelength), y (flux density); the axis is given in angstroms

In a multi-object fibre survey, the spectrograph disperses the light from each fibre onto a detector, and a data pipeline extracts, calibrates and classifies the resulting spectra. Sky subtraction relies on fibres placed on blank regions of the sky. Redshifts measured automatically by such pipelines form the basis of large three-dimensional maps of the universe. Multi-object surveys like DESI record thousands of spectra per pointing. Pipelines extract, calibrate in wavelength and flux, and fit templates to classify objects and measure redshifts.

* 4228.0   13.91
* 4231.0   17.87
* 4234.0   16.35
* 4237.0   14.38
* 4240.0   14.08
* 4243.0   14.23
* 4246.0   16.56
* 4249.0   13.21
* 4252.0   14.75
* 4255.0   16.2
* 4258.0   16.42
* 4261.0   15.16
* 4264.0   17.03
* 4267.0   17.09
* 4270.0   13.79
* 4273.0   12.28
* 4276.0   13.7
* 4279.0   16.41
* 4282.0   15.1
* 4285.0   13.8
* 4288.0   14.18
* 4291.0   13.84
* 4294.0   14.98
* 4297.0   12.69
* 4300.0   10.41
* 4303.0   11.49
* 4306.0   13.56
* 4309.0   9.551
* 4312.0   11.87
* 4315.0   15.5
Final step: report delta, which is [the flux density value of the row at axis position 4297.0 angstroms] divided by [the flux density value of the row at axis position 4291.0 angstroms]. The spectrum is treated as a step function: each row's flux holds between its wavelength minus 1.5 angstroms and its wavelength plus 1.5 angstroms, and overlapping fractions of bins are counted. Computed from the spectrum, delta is 0.92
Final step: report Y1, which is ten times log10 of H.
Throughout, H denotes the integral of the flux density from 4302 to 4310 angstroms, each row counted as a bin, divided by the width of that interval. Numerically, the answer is 10.7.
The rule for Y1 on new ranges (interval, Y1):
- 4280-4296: 11.6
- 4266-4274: 11.6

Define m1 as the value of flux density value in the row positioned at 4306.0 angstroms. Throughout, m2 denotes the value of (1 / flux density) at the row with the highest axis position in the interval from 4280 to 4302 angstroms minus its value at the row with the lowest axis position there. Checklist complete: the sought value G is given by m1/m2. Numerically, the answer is 454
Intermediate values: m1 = 13.56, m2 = 0.030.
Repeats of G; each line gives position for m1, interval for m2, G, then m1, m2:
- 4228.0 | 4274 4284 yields -2055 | 13.91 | -0.007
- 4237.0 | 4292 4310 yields 379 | 14.38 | 0.038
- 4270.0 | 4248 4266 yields -812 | 13.79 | -0.017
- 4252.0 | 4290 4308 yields 9886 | 14.75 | 0.001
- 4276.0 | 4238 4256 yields -1474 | 13.7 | -0.009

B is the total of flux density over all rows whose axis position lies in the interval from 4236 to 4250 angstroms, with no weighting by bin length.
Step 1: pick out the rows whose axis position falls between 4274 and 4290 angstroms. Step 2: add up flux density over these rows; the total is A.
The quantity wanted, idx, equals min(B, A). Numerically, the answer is 72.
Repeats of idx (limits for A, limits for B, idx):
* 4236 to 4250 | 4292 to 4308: 63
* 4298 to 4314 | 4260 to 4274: 57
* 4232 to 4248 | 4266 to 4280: 73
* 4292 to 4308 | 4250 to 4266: 63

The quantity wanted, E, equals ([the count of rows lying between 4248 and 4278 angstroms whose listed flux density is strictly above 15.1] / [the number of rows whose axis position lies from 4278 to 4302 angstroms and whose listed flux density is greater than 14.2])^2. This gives 2.8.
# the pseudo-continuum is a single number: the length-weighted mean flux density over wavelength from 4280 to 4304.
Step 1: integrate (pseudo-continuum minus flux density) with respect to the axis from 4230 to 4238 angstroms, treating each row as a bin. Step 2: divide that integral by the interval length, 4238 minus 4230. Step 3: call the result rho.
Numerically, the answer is -2.8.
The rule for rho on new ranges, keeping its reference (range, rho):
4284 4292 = -0.5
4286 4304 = 0.4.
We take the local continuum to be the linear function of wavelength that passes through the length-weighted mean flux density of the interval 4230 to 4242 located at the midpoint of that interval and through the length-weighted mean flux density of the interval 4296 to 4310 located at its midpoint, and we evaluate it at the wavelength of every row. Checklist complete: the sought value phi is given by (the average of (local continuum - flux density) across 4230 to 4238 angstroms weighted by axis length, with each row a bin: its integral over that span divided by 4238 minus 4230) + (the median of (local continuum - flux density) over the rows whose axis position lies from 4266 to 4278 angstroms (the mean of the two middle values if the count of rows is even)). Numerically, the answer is -1.0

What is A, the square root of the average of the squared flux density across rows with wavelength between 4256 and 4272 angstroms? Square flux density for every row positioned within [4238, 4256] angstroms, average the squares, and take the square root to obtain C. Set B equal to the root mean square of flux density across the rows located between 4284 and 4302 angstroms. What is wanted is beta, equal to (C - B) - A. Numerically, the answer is -14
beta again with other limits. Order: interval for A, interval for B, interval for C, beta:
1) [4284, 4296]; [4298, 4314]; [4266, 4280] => -11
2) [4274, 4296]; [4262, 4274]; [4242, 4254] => -15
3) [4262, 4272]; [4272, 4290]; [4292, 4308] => -18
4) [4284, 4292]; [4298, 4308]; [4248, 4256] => -11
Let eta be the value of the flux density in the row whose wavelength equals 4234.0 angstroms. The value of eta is 16.35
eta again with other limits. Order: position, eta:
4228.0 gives 13.91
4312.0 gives 11.87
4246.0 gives 16.56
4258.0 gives 16.42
